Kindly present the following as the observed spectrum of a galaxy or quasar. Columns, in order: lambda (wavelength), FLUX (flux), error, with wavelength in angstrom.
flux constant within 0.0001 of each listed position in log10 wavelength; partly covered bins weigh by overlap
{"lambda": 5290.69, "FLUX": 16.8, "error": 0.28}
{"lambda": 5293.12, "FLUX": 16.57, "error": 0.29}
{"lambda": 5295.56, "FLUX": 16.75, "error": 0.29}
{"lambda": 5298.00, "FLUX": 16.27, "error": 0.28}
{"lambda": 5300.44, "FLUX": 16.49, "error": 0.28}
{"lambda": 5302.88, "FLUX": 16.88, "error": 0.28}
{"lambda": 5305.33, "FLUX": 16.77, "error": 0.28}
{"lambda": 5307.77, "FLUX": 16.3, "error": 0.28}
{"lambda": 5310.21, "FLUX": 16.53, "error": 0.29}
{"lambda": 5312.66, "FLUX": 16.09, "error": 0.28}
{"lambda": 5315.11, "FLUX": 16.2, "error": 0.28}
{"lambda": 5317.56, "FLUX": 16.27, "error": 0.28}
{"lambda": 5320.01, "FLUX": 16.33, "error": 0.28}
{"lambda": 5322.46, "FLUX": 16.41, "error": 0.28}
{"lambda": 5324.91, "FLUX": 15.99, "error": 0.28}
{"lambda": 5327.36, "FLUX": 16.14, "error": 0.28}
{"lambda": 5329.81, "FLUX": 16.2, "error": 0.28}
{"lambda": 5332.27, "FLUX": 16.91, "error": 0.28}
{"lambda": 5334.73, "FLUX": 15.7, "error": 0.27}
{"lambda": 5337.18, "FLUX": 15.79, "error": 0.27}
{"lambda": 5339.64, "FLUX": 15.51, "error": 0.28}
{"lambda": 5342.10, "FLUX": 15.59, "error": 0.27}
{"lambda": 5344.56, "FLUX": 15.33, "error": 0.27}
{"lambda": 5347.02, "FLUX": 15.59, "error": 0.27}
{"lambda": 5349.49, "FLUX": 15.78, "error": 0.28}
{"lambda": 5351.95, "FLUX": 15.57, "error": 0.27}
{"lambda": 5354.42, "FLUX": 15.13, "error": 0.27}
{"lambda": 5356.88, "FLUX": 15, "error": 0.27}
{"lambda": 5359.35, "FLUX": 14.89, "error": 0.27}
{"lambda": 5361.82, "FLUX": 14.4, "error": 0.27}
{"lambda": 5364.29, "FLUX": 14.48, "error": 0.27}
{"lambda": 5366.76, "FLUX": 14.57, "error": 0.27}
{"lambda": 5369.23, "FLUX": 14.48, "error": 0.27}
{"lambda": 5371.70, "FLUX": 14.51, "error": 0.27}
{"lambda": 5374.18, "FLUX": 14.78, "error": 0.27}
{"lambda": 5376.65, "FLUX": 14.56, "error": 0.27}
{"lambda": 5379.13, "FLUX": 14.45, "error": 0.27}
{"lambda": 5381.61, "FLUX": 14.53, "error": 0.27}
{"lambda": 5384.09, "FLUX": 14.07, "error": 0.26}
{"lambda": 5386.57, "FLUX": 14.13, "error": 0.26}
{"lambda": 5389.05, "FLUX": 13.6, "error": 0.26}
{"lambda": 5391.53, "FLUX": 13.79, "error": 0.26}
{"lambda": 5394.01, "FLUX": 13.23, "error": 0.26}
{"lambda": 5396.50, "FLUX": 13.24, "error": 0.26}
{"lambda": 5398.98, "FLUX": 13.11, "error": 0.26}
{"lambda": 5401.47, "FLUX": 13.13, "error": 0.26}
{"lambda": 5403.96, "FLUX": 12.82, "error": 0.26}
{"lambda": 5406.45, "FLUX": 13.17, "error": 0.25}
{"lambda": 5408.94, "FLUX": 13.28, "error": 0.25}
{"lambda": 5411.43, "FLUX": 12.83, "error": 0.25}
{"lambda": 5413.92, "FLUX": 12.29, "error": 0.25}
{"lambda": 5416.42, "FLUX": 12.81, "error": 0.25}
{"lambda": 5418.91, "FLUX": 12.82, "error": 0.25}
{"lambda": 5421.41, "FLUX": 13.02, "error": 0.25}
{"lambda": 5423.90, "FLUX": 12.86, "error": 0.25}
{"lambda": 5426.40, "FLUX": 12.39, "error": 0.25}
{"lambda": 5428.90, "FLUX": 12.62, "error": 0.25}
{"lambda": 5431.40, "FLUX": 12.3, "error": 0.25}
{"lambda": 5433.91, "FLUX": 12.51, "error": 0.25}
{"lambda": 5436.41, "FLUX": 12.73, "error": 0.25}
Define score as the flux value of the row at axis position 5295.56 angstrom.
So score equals 16.75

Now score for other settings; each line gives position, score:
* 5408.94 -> 13.28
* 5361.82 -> 14.4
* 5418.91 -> 12.82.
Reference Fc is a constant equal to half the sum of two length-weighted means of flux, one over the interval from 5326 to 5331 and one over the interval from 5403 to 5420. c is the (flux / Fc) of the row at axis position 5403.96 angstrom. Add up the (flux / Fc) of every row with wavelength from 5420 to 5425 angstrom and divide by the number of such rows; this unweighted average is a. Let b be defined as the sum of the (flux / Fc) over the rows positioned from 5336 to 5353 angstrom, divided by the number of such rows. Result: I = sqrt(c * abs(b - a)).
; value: 0.40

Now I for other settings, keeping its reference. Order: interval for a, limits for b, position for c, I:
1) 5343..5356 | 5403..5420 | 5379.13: 0.42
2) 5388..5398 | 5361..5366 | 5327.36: 0.27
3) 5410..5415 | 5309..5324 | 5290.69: 0.55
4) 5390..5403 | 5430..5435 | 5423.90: 0.23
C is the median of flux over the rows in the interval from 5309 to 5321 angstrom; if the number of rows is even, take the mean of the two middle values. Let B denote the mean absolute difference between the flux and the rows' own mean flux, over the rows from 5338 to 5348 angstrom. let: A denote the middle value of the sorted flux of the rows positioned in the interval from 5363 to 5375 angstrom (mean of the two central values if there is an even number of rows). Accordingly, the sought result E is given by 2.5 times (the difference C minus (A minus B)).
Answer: 4.6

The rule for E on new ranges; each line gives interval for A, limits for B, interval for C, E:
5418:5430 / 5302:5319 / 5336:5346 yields 7.5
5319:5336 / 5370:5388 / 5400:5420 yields -8.0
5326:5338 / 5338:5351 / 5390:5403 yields -7.0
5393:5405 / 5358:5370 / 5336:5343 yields 6.5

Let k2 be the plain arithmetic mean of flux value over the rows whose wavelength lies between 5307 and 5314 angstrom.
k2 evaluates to 16.3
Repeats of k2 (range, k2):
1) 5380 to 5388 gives 14.2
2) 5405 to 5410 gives 13.2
